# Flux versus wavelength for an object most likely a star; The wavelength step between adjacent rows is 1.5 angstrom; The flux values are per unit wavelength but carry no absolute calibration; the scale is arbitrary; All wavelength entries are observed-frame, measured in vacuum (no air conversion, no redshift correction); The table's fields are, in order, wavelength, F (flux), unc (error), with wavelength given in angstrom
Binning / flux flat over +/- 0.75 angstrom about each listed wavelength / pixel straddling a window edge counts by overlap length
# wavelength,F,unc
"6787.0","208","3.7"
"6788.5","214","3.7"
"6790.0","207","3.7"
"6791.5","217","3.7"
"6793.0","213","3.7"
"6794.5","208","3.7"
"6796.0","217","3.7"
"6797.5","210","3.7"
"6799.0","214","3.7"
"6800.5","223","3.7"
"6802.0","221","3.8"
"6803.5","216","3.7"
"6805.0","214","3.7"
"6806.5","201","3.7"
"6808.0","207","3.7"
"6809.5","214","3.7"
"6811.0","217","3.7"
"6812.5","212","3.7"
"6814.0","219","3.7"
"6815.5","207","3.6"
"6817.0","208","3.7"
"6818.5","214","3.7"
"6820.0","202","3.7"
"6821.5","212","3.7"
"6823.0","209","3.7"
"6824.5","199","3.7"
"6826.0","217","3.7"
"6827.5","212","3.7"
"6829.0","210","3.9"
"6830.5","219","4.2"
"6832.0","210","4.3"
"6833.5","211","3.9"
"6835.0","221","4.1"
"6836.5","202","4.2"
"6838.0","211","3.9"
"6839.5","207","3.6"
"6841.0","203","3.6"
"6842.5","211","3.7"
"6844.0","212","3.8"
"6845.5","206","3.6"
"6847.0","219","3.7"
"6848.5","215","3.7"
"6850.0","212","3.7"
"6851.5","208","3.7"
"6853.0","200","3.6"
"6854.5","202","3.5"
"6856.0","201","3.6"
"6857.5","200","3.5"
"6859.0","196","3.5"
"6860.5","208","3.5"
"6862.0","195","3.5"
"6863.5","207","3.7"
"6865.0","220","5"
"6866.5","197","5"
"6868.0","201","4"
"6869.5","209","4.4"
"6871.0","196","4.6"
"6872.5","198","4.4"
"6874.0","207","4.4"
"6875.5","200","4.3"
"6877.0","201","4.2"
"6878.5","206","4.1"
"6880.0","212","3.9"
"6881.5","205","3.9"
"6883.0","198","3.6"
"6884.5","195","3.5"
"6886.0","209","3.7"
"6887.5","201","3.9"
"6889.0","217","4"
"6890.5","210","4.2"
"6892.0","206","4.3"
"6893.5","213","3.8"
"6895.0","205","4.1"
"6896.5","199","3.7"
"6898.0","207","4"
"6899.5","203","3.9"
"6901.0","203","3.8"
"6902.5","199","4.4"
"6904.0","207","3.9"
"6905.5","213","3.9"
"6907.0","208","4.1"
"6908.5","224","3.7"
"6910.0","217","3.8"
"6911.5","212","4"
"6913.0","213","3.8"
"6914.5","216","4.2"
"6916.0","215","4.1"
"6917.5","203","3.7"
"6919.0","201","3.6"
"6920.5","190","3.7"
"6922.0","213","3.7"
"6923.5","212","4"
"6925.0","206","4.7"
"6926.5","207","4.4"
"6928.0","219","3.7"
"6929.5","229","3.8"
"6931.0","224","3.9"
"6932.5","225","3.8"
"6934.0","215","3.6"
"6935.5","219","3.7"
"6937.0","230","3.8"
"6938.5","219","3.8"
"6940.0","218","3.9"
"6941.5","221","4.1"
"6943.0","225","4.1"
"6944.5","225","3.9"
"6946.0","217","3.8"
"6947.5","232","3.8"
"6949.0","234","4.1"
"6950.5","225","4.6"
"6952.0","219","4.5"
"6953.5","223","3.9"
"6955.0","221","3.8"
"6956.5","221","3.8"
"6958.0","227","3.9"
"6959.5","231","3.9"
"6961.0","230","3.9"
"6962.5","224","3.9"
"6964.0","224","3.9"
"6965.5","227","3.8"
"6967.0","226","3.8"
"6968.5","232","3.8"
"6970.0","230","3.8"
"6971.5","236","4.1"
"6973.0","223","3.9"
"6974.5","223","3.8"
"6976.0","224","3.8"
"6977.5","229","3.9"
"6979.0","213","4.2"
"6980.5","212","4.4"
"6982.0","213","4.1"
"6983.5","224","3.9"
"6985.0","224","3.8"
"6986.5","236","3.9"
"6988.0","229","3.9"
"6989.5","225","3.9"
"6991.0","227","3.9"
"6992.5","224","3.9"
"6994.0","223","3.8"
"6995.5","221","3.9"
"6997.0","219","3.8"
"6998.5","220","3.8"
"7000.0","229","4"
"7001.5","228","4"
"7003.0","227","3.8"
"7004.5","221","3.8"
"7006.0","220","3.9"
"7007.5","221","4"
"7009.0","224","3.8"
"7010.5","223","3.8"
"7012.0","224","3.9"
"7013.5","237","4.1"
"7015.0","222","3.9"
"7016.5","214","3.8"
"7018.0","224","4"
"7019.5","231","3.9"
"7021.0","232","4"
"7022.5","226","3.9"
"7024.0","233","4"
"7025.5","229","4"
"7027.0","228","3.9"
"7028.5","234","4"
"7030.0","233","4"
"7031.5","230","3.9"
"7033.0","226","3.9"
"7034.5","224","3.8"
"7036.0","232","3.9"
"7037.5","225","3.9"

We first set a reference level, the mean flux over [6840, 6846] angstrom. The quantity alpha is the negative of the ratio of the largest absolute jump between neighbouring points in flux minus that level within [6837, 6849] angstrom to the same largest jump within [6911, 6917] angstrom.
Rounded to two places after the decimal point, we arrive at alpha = -4.33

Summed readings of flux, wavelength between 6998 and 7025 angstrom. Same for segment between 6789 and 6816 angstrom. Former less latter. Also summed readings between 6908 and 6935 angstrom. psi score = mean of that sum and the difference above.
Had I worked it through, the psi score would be 2030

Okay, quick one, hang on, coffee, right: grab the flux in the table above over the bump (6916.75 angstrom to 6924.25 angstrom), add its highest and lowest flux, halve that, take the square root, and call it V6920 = 14.2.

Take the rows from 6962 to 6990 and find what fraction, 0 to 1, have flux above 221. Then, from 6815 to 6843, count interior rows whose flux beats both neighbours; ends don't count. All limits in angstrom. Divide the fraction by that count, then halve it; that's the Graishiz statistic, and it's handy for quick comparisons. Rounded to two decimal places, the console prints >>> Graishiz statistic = 0.07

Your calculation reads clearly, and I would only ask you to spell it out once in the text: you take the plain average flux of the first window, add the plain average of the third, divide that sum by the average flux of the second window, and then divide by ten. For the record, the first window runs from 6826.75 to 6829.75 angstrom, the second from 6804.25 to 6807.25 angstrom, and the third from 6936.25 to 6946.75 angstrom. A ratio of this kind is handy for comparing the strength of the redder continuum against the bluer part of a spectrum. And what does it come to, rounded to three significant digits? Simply 0.209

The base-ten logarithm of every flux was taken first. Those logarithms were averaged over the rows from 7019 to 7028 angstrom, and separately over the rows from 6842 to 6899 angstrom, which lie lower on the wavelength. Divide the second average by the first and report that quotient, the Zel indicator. 0.98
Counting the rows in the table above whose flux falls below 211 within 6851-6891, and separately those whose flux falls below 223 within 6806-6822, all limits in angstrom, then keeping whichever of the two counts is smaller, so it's 11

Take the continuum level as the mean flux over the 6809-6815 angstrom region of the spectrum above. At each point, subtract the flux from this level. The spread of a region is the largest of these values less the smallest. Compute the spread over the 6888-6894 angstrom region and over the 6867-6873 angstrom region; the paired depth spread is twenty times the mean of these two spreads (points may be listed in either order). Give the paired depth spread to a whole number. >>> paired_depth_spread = 240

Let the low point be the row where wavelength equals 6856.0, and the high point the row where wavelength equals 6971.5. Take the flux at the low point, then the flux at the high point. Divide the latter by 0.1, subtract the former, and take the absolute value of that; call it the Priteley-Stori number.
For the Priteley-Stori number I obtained 2159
